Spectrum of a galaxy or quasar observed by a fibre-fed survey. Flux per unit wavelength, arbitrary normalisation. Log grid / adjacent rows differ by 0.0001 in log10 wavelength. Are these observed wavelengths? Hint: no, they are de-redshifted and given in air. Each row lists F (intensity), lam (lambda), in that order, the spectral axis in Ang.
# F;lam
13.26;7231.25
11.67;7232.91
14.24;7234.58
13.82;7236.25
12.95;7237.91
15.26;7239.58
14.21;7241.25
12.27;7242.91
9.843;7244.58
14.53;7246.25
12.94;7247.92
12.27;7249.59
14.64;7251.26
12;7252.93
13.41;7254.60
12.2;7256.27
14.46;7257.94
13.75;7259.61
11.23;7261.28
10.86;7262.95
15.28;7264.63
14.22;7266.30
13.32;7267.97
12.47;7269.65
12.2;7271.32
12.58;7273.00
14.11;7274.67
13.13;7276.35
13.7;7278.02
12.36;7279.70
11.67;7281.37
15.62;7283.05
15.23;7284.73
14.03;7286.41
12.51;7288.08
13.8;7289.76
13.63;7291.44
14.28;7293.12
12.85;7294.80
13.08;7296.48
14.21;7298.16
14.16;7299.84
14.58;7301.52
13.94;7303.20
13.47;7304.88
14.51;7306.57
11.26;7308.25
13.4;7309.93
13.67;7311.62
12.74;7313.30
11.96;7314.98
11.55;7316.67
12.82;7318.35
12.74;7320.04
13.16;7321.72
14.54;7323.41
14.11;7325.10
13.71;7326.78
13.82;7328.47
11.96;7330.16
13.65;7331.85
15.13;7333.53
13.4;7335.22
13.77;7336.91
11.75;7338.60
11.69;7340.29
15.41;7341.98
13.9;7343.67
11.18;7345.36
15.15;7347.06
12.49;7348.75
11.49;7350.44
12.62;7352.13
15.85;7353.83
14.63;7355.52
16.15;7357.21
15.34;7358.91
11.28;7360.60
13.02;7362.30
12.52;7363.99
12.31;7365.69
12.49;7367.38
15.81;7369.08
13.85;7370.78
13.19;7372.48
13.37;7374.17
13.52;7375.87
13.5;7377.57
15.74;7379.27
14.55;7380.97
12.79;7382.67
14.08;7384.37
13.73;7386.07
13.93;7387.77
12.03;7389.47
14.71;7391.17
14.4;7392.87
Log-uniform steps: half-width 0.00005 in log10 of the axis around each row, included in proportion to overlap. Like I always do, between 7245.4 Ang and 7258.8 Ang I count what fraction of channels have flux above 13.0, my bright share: 0.50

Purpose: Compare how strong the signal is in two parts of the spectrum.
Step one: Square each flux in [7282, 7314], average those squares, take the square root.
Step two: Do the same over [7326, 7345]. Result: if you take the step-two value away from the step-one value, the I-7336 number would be 0.25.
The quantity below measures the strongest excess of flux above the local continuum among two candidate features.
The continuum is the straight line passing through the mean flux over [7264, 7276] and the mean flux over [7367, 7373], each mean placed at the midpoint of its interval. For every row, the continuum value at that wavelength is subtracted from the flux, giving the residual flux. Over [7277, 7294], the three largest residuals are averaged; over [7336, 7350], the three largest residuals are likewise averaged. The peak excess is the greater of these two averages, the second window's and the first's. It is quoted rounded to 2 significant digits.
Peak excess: 1.5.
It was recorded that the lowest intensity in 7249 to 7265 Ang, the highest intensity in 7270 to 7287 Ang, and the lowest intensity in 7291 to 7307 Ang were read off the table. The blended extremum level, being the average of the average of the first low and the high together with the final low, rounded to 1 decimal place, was 13.0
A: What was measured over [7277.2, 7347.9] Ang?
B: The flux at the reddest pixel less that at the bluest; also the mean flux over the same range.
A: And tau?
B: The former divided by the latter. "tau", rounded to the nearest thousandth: 0.108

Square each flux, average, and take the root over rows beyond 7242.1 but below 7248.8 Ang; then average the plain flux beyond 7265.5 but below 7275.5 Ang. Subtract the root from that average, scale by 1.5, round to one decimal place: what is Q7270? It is 1.0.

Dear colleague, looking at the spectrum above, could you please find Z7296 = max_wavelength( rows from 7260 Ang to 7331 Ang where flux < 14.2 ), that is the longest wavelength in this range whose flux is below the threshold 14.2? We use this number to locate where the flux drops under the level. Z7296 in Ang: 7330.16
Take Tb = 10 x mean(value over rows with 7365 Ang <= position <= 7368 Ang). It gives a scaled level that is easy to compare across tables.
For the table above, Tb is 124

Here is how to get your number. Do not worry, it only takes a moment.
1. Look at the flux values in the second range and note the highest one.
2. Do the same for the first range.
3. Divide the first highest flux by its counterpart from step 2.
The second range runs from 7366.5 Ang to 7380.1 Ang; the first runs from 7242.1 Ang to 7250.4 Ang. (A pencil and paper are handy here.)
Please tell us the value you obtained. 1.09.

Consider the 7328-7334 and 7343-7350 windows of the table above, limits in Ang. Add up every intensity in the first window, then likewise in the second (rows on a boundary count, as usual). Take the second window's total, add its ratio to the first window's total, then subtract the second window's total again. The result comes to 0.97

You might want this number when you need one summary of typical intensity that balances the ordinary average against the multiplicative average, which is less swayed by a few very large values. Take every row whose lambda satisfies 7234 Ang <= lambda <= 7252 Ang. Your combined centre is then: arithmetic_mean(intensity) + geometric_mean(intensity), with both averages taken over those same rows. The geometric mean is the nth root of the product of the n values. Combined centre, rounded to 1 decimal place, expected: 26.6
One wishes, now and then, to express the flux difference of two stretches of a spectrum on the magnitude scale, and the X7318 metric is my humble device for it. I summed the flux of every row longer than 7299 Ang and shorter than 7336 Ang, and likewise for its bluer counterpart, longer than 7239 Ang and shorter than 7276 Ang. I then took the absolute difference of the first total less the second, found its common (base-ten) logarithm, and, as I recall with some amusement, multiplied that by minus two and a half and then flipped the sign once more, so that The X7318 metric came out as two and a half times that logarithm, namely 1.99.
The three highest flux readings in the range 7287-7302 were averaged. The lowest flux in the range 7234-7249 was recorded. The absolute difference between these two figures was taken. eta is 4.5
